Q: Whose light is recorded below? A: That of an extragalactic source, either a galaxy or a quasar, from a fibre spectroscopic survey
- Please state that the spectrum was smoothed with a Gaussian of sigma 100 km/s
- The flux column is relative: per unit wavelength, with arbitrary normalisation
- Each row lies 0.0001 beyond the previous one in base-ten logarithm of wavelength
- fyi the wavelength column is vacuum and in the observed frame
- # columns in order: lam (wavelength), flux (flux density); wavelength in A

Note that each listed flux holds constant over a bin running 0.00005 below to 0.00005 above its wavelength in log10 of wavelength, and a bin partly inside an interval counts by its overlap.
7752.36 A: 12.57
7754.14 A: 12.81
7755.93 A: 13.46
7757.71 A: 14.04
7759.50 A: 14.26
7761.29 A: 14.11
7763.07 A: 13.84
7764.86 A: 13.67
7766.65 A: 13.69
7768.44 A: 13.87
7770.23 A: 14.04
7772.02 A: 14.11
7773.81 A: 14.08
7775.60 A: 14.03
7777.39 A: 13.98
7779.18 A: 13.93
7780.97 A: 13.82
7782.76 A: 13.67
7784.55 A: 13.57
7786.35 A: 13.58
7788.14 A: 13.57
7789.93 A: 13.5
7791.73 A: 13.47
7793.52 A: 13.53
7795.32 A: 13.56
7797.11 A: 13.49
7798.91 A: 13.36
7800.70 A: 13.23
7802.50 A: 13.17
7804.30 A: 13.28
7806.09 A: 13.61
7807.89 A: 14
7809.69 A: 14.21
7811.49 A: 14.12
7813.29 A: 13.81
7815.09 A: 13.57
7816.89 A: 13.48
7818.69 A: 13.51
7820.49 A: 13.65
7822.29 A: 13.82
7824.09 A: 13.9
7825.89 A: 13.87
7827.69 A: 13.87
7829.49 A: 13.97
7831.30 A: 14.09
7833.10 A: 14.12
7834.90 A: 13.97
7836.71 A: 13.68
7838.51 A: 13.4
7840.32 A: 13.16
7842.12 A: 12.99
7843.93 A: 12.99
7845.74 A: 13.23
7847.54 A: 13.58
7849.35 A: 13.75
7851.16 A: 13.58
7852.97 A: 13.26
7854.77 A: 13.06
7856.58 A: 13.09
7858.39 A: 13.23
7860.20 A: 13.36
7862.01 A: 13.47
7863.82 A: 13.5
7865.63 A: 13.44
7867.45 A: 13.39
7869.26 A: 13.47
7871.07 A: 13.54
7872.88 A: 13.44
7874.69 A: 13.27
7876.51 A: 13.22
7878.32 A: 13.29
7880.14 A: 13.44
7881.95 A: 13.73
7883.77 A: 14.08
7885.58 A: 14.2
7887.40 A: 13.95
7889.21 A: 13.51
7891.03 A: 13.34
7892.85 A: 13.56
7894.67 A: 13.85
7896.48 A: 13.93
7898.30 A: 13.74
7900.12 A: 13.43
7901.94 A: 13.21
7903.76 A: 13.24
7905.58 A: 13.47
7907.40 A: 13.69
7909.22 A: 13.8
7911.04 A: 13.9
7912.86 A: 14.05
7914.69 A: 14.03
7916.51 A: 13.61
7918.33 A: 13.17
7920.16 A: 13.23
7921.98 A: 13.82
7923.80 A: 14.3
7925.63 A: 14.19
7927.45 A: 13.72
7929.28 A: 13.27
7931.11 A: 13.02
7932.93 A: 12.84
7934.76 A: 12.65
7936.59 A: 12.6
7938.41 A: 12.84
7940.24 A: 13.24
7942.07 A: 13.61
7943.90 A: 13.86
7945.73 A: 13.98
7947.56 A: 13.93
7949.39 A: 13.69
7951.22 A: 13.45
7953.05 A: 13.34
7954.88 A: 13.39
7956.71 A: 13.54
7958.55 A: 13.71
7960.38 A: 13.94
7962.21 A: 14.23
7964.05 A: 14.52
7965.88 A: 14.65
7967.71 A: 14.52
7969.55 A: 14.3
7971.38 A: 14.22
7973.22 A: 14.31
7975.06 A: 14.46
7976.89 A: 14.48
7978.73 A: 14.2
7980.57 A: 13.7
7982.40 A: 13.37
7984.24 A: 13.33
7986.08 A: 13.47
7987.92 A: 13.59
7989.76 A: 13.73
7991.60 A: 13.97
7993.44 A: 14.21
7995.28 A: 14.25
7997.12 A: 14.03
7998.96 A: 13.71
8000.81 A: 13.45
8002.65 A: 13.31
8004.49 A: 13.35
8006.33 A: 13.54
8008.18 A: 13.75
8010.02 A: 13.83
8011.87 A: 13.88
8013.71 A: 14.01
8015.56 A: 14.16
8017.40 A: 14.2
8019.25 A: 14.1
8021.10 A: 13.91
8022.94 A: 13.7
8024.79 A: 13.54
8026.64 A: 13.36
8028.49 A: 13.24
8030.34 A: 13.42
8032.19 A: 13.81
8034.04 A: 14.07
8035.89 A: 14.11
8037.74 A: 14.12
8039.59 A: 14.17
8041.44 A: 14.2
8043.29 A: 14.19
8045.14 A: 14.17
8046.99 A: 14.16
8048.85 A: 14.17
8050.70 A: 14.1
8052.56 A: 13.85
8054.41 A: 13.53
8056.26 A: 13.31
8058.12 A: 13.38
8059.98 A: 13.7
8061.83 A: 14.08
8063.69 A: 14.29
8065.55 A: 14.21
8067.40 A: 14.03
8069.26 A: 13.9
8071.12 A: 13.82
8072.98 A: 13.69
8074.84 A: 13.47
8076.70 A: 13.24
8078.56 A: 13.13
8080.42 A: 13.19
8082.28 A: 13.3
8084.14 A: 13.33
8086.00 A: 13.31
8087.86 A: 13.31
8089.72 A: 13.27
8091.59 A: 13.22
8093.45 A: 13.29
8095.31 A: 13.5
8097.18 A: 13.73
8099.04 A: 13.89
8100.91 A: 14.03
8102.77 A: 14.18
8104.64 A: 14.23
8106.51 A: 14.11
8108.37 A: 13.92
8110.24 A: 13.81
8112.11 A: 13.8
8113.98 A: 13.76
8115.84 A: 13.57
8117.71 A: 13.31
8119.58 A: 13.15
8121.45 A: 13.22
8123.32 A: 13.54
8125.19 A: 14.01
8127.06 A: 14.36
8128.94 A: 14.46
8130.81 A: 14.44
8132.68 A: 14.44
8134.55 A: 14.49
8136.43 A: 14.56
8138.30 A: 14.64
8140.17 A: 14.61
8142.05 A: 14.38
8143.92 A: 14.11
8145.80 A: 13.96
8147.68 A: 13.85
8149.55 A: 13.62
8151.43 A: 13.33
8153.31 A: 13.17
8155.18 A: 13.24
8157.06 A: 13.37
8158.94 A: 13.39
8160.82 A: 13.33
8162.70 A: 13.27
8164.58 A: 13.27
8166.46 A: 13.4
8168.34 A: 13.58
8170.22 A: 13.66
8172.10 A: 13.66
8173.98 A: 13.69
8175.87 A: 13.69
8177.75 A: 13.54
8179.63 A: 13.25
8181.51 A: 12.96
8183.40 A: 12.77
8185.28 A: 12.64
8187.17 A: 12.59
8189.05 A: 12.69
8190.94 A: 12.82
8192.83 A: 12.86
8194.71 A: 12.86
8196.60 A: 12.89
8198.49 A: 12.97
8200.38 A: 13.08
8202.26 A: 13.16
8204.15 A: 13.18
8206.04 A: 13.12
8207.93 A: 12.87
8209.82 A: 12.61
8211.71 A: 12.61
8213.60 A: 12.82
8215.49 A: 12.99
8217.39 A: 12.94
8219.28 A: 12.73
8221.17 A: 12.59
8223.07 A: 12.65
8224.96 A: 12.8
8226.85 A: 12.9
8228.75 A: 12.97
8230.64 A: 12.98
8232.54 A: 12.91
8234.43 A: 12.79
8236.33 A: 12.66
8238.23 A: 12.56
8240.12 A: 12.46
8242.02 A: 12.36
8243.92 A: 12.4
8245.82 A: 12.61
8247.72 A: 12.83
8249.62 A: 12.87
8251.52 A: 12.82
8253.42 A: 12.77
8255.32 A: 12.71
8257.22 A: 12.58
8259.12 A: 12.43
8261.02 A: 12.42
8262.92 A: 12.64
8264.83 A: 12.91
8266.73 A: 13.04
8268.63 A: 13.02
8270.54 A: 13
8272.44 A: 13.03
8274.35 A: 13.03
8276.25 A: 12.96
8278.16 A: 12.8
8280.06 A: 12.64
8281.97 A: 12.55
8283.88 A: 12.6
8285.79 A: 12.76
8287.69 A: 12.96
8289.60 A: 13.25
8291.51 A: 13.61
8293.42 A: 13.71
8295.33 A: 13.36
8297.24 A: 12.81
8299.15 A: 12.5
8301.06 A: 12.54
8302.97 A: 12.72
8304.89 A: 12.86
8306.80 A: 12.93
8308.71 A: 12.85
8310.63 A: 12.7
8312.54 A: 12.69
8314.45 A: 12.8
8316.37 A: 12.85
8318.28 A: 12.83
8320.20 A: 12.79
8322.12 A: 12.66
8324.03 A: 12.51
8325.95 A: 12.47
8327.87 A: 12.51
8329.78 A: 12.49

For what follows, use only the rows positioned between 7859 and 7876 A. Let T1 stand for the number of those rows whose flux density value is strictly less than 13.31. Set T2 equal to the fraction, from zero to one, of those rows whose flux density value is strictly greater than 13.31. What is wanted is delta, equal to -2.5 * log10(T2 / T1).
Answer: 0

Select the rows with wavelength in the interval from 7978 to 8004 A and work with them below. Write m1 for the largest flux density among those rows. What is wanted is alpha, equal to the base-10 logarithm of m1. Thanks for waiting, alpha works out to 1.15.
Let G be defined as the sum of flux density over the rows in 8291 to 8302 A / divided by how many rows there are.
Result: 13.1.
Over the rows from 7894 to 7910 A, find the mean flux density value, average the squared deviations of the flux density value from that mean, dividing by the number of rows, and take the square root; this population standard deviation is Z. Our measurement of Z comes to 0.25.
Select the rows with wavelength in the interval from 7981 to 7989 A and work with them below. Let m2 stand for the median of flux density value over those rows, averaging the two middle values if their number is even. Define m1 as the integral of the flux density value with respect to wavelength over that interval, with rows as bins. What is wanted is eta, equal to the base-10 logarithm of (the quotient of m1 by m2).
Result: 0.905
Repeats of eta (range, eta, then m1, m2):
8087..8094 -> 0.845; 93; 13.3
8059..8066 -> 0.842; 98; 14.1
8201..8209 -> 0.901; 105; 13.1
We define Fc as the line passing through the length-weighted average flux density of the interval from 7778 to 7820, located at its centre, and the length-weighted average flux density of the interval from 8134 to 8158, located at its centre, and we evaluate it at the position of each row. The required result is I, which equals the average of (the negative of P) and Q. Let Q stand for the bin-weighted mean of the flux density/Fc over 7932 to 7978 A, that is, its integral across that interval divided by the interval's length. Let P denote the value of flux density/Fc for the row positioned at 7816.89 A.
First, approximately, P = 0.989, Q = 1.00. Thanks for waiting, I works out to 0.006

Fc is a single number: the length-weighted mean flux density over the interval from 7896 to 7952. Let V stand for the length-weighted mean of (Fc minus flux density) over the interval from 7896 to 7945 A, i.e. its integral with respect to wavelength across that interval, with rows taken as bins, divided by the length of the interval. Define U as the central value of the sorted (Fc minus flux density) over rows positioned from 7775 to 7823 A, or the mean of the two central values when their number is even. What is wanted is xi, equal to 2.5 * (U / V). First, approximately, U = -0.04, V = 0.0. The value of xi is -3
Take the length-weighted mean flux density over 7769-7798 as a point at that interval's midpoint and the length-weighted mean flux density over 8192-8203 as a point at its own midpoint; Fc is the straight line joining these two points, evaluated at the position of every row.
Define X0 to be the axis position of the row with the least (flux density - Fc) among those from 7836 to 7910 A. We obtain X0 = 7842.12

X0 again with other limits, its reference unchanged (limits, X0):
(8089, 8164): 8119.58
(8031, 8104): 8078.56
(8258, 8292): 8261.02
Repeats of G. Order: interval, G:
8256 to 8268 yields 12.7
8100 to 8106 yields 14.1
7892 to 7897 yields 13.8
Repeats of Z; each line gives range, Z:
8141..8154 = 0.40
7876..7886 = 0.38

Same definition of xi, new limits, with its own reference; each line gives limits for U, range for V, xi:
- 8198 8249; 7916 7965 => -110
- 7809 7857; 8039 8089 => 1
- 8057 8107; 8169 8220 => -1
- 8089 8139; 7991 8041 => 3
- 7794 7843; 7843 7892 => -4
